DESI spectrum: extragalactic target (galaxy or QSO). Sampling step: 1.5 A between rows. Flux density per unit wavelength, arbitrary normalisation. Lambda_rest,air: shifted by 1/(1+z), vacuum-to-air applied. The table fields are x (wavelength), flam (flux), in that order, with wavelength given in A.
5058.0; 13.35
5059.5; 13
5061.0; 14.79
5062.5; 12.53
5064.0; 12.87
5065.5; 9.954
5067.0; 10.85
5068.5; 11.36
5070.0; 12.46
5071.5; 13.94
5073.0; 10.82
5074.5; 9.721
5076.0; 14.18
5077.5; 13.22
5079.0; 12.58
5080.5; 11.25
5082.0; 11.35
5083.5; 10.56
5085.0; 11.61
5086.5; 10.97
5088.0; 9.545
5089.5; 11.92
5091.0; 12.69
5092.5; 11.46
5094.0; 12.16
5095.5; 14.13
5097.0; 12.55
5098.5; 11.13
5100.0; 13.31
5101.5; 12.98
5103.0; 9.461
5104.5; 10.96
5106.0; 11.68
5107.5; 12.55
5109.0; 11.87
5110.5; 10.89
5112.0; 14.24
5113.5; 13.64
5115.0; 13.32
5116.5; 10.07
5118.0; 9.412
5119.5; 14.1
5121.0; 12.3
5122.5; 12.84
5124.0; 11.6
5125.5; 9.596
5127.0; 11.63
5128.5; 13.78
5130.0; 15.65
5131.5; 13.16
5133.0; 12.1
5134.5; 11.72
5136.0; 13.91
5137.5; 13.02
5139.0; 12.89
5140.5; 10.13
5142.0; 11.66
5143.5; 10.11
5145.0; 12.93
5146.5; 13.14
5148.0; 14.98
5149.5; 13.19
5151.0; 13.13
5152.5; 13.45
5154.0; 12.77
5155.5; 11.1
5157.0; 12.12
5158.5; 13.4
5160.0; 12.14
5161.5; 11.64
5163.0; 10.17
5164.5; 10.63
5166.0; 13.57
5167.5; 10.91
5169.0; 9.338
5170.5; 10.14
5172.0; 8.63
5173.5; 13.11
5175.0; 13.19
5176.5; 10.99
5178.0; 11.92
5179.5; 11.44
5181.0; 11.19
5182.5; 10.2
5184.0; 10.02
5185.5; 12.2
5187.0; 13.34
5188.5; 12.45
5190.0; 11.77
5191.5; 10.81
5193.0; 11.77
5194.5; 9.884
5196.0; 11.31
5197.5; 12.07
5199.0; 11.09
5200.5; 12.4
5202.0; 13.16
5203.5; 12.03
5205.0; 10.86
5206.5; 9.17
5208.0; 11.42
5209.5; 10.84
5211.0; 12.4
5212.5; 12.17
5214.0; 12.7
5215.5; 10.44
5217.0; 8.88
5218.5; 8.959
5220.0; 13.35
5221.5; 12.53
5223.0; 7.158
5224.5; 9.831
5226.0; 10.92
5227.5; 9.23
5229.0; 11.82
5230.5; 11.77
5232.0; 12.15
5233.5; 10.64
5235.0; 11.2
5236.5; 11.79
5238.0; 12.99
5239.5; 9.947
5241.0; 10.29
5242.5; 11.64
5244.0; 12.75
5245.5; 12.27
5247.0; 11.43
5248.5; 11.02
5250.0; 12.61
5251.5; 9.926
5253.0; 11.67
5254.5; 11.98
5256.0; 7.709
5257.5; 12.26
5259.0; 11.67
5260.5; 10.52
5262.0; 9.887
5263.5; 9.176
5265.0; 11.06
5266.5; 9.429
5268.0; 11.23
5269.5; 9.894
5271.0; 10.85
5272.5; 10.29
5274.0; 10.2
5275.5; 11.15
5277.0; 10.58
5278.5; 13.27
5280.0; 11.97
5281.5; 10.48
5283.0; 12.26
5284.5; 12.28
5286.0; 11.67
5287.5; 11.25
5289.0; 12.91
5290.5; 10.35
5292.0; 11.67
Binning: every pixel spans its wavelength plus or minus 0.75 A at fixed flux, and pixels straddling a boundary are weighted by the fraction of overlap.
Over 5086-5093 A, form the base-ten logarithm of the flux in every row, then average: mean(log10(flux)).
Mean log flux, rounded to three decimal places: 1.052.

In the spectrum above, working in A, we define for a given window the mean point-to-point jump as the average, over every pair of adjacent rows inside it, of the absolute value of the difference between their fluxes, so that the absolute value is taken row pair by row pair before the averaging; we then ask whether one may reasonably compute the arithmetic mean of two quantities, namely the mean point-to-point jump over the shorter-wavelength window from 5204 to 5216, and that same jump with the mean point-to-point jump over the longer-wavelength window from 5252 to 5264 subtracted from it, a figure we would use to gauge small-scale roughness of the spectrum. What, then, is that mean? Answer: 0.4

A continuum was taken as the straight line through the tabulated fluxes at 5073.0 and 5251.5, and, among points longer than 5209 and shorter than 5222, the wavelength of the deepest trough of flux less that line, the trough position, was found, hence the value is 5217.0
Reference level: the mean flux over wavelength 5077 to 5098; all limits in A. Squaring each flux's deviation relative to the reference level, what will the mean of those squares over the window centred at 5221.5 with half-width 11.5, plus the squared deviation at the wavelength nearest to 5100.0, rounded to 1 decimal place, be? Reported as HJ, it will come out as 5.9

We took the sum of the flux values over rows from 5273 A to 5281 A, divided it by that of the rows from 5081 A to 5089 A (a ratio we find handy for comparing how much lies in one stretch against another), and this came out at 1.06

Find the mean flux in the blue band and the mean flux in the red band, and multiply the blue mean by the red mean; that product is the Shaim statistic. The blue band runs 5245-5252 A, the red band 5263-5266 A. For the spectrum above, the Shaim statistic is 116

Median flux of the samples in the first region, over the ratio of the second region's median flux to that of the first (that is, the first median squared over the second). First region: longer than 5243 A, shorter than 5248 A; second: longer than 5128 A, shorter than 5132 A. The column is 10.9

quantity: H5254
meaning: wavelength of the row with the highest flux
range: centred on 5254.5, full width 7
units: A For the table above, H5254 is 5257.5 A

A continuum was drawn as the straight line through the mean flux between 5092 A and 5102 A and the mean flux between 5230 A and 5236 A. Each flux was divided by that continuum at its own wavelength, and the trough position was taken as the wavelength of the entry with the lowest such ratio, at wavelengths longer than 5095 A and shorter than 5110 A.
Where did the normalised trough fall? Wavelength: 5103.0 A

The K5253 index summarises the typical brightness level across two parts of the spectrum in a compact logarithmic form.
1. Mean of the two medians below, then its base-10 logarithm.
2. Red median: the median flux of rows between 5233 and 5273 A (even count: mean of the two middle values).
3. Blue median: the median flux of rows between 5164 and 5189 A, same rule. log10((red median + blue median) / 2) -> 1.05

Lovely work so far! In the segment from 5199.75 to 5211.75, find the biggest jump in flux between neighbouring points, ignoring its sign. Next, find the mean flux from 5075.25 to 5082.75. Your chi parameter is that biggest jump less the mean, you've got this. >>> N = -10.3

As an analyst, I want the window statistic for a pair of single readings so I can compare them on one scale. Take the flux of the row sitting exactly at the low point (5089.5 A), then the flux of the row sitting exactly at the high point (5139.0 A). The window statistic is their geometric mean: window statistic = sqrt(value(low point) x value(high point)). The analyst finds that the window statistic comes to 12.4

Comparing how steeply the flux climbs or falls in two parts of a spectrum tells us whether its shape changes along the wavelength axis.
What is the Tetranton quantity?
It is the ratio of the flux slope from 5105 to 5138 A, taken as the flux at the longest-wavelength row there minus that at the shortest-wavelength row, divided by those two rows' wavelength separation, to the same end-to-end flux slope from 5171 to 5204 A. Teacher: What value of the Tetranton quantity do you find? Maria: 0.4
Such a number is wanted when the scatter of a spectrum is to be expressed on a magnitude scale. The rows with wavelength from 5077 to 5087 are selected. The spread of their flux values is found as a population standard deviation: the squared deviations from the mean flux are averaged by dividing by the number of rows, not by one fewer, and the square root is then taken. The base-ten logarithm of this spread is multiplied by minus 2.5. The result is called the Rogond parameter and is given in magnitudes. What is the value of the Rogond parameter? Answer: 0.2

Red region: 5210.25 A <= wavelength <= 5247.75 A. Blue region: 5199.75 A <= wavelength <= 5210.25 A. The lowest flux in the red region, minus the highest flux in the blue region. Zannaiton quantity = -6.0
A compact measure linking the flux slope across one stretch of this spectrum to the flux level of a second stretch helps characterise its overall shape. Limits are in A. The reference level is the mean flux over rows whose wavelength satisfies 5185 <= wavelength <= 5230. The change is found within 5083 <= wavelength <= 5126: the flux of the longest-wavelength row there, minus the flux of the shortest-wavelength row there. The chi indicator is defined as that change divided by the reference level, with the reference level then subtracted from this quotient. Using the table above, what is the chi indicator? -11.3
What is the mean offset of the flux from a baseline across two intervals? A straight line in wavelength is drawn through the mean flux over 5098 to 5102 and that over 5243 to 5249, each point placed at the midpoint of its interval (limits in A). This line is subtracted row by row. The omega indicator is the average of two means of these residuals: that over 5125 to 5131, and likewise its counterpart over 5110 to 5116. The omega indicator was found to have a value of 0.5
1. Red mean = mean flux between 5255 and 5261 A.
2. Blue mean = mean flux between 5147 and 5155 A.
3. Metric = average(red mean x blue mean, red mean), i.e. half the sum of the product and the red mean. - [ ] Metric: 76.4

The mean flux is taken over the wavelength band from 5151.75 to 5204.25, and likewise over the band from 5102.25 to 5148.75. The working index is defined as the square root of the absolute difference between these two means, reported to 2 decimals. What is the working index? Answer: 0.79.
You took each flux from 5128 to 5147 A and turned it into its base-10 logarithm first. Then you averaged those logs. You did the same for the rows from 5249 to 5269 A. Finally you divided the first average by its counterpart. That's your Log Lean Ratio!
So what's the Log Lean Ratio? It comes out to 1.07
